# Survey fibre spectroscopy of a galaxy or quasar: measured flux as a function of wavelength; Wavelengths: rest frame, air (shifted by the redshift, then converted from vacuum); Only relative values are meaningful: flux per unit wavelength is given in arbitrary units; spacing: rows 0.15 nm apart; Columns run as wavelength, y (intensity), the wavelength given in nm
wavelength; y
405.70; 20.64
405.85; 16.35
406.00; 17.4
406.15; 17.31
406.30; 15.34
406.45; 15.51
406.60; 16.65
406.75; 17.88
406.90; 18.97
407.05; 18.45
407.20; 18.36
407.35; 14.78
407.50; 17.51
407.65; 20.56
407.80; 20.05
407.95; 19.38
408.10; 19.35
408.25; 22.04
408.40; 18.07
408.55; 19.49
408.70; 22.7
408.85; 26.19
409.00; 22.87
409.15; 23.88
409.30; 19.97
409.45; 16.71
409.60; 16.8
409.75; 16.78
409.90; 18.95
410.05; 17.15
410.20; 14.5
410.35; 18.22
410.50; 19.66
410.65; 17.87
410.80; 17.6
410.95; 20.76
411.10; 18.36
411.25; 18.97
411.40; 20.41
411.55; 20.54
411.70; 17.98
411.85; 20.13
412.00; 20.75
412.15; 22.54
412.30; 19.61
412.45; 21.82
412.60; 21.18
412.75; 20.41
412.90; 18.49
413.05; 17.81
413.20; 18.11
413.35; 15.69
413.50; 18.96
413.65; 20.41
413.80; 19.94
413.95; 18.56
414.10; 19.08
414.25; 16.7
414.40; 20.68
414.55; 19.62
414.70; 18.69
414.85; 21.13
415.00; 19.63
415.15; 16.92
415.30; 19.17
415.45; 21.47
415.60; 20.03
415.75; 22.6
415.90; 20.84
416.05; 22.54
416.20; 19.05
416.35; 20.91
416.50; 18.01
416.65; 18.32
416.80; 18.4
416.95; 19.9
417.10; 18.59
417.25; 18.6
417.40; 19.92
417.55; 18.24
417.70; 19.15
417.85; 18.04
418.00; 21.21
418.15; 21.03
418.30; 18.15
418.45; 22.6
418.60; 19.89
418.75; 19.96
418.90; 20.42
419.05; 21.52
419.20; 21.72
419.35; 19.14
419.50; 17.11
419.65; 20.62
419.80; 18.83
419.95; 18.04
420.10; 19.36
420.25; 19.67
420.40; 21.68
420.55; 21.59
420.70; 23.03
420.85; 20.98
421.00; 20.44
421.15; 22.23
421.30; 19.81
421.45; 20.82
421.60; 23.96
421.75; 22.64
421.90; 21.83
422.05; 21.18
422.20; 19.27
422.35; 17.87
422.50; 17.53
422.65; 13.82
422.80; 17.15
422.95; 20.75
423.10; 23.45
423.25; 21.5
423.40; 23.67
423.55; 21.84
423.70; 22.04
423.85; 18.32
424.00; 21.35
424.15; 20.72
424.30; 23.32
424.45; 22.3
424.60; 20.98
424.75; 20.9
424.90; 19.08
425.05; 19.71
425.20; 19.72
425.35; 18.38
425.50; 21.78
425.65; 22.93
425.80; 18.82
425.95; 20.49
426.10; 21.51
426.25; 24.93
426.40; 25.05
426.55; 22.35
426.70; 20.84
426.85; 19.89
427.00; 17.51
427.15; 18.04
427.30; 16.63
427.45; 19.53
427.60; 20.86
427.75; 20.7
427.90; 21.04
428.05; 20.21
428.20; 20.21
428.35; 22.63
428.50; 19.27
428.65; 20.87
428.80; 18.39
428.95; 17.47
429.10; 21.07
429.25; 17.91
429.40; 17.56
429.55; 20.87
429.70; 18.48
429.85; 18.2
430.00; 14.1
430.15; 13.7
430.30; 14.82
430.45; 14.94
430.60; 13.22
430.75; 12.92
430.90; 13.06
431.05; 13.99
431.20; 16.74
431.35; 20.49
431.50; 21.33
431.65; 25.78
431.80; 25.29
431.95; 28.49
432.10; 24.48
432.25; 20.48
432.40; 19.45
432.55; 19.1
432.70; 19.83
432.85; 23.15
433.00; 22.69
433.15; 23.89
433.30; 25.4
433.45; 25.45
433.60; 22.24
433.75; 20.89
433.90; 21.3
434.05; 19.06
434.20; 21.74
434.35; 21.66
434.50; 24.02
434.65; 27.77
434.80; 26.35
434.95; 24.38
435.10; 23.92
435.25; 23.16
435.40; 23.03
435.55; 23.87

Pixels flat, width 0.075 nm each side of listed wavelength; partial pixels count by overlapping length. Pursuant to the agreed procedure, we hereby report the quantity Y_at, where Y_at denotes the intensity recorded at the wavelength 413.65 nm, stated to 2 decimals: 20.41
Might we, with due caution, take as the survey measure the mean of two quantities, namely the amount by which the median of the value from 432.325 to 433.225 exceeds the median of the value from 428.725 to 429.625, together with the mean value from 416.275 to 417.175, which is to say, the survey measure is 11.1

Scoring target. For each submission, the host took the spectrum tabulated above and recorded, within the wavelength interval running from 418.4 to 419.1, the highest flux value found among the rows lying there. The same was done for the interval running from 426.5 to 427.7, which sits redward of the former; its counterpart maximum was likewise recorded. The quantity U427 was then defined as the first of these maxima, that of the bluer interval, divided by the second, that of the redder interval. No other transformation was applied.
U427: 1.01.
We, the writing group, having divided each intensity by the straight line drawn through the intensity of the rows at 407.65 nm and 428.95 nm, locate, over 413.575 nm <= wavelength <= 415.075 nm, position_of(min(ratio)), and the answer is 414.25 nm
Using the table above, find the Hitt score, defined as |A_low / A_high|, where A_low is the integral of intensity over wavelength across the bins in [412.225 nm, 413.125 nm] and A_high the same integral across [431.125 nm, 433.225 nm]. 0.38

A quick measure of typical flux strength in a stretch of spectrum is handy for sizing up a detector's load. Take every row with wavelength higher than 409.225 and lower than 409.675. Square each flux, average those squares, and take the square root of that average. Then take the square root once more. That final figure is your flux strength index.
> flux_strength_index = 4.2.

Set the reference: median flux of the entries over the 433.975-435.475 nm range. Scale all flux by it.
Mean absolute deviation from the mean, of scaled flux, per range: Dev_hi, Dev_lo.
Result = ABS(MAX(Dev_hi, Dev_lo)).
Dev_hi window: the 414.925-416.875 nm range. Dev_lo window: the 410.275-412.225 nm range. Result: 0.06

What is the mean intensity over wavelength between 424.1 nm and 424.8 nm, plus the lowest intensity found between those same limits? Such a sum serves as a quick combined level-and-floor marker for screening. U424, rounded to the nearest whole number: 42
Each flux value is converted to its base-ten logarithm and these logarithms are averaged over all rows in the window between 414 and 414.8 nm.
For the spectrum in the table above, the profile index 1.28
